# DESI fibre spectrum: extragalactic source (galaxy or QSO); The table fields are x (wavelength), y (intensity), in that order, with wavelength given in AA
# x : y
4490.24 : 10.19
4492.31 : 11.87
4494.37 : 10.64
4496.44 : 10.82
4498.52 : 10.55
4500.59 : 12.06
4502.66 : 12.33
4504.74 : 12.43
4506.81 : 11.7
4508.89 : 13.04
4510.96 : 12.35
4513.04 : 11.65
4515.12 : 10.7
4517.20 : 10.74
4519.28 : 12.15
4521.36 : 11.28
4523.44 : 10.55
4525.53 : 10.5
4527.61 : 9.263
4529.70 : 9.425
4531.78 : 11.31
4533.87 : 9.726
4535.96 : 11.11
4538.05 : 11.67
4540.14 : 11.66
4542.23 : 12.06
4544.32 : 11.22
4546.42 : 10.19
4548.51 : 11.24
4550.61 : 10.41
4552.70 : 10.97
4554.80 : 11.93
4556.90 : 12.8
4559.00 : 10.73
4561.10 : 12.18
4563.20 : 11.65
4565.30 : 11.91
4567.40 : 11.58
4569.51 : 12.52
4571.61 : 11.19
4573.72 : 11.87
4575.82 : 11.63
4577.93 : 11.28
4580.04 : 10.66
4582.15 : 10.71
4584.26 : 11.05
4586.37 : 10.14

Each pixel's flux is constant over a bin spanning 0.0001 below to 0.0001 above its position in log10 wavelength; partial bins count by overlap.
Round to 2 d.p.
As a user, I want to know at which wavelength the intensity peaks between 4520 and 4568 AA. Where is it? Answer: 4556.90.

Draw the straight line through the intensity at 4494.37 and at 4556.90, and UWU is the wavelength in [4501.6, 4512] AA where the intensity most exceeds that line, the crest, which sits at 4508.89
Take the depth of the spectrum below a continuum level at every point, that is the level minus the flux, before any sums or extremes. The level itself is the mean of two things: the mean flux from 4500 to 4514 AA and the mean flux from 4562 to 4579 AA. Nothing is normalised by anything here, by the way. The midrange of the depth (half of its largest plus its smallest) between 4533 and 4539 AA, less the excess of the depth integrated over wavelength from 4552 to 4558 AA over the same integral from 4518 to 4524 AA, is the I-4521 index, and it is 4.8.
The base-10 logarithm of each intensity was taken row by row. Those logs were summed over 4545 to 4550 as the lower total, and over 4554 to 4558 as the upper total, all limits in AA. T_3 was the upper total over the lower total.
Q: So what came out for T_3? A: 1.06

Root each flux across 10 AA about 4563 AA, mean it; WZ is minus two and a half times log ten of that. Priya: -1.33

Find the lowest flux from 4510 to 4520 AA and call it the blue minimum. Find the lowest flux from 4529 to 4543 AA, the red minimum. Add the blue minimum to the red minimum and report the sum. 20.1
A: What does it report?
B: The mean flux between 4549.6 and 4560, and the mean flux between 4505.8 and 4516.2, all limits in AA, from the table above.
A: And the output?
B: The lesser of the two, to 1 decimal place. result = 11.4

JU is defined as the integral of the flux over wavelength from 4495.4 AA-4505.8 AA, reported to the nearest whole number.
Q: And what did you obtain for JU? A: 121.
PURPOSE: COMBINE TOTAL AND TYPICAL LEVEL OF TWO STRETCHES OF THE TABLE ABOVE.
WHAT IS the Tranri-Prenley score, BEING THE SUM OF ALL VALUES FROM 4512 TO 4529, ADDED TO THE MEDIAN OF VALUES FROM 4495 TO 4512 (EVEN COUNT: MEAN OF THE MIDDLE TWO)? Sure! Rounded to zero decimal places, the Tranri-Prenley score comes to 99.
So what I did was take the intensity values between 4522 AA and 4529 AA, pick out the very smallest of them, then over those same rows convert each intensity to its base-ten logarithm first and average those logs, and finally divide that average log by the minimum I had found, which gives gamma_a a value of 0.108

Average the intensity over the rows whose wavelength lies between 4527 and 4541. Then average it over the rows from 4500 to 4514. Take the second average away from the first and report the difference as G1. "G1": -1.6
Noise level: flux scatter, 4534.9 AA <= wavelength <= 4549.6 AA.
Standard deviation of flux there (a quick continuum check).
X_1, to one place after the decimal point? 0.6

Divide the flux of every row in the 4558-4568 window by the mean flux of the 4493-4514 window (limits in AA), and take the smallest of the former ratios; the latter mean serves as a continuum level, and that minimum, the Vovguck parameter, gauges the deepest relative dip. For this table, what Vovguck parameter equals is 0.91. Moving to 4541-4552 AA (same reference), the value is 0.87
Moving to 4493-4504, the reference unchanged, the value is 0.90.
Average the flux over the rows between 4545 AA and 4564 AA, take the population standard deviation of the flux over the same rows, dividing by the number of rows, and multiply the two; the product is 9.25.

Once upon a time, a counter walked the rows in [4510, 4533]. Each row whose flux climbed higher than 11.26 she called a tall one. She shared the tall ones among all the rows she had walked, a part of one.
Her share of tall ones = 0.45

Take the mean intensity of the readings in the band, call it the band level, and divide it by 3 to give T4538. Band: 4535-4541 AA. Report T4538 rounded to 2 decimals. 3.83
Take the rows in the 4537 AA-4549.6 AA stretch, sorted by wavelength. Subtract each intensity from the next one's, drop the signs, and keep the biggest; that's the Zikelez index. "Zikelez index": 1.05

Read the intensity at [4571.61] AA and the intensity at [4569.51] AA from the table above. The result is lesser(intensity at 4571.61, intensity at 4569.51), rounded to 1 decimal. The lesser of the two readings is 11.2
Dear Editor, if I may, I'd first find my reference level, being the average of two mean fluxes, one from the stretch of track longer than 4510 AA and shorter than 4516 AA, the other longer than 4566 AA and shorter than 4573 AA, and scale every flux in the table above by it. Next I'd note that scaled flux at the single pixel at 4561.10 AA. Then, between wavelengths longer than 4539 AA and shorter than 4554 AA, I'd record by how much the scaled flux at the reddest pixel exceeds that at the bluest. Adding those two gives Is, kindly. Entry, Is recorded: 0.98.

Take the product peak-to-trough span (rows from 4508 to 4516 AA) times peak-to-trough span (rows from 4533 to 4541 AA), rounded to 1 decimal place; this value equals 4.5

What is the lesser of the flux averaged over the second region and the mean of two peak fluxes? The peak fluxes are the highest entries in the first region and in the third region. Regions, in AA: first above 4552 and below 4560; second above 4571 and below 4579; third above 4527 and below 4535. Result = 11.5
